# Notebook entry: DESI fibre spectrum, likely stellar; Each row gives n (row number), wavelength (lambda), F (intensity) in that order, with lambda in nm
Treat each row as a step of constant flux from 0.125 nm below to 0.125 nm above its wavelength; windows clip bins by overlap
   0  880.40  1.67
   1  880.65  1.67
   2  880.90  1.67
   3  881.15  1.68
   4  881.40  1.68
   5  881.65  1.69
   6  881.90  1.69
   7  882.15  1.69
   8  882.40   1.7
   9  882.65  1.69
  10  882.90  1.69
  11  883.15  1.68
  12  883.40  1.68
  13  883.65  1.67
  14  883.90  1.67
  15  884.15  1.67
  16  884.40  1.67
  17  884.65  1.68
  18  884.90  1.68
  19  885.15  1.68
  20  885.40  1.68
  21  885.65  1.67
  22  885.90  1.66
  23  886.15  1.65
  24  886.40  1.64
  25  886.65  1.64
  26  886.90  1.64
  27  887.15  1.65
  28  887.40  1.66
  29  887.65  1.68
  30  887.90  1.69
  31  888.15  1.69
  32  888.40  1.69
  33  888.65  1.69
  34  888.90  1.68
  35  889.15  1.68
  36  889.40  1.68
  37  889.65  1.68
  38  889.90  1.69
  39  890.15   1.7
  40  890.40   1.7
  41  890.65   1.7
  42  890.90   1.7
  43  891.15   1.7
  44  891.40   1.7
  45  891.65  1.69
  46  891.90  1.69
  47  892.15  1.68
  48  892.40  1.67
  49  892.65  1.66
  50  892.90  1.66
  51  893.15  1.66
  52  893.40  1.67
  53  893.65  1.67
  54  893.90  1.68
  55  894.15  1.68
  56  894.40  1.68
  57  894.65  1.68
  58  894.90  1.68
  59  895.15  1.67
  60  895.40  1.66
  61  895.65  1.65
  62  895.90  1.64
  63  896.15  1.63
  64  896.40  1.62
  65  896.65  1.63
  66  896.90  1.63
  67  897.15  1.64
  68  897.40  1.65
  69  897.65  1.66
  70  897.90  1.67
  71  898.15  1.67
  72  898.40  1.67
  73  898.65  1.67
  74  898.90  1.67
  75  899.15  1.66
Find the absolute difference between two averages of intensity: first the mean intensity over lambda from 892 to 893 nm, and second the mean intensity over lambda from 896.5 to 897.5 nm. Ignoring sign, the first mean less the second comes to 0.03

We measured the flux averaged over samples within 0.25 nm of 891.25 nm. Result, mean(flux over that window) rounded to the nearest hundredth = 1.70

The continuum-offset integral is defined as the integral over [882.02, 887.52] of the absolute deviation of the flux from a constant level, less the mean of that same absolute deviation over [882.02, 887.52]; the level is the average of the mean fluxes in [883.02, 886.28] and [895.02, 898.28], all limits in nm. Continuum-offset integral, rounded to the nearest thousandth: 0.078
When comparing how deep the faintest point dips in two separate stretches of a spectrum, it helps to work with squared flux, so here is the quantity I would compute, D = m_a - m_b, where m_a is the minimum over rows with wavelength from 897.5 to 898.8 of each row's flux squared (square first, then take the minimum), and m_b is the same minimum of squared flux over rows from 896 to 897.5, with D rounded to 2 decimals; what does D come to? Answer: 0.13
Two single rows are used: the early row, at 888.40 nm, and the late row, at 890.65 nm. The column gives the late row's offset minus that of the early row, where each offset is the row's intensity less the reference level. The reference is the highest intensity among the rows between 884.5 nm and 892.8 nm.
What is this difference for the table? 0.010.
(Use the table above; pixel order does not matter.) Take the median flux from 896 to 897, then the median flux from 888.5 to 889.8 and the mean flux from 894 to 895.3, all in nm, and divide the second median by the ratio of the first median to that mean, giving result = 1.73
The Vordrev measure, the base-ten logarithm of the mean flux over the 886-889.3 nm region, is 0.222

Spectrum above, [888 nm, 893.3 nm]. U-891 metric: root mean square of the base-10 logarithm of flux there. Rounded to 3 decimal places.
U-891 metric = 0.227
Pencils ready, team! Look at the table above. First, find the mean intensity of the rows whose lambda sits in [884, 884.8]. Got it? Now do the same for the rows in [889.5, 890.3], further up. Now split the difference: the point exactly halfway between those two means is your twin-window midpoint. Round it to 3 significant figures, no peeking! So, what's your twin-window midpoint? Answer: 1.68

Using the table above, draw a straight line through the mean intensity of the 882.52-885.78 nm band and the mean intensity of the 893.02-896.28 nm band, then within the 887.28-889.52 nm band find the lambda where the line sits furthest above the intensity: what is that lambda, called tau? 887.40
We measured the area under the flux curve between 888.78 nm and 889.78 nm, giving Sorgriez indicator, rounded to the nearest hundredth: 1.68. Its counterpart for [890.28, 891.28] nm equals 1.70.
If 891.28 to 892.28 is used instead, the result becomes 1.69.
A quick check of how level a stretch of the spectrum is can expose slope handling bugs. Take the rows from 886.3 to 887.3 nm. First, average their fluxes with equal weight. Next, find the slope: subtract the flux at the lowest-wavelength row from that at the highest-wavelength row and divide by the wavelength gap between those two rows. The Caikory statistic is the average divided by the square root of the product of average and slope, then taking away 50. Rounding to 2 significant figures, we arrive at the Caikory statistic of -39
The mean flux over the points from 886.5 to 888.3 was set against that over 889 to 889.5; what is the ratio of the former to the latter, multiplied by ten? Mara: 9.9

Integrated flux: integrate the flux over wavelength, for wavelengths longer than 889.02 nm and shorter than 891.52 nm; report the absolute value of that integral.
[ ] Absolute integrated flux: 4.232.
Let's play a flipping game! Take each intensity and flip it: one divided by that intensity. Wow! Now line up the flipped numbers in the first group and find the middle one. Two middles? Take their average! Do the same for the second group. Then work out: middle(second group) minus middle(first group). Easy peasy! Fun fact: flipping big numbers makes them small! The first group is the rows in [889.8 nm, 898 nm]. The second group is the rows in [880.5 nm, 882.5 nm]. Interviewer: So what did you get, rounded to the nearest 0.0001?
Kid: -0.0053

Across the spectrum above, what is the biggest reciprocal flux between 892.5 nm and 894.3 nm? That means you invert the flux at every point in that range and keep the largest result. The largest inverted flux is 0.602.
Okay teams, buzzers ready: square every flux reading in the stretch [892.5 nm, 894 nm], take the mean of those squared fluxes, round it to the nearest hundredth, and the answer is 2.78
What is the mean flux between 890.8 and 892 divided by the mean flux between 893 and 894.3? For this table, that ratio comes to 1.01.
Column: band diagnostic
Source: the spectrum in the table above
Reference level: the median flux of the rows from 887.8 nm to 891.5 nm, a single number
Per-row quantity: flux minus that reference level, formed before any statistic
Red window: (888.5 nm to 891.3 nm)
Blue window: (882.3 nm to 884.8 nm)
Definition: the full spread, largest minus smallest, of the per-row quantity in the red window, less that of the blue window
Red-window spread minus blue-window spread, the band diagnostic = -0.010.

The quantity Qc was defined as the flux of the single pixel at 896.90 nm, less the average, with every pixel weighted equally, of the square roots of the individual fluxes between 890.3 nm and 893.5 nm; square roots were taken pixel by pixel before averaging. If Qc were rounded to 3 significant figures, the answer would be 0.333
